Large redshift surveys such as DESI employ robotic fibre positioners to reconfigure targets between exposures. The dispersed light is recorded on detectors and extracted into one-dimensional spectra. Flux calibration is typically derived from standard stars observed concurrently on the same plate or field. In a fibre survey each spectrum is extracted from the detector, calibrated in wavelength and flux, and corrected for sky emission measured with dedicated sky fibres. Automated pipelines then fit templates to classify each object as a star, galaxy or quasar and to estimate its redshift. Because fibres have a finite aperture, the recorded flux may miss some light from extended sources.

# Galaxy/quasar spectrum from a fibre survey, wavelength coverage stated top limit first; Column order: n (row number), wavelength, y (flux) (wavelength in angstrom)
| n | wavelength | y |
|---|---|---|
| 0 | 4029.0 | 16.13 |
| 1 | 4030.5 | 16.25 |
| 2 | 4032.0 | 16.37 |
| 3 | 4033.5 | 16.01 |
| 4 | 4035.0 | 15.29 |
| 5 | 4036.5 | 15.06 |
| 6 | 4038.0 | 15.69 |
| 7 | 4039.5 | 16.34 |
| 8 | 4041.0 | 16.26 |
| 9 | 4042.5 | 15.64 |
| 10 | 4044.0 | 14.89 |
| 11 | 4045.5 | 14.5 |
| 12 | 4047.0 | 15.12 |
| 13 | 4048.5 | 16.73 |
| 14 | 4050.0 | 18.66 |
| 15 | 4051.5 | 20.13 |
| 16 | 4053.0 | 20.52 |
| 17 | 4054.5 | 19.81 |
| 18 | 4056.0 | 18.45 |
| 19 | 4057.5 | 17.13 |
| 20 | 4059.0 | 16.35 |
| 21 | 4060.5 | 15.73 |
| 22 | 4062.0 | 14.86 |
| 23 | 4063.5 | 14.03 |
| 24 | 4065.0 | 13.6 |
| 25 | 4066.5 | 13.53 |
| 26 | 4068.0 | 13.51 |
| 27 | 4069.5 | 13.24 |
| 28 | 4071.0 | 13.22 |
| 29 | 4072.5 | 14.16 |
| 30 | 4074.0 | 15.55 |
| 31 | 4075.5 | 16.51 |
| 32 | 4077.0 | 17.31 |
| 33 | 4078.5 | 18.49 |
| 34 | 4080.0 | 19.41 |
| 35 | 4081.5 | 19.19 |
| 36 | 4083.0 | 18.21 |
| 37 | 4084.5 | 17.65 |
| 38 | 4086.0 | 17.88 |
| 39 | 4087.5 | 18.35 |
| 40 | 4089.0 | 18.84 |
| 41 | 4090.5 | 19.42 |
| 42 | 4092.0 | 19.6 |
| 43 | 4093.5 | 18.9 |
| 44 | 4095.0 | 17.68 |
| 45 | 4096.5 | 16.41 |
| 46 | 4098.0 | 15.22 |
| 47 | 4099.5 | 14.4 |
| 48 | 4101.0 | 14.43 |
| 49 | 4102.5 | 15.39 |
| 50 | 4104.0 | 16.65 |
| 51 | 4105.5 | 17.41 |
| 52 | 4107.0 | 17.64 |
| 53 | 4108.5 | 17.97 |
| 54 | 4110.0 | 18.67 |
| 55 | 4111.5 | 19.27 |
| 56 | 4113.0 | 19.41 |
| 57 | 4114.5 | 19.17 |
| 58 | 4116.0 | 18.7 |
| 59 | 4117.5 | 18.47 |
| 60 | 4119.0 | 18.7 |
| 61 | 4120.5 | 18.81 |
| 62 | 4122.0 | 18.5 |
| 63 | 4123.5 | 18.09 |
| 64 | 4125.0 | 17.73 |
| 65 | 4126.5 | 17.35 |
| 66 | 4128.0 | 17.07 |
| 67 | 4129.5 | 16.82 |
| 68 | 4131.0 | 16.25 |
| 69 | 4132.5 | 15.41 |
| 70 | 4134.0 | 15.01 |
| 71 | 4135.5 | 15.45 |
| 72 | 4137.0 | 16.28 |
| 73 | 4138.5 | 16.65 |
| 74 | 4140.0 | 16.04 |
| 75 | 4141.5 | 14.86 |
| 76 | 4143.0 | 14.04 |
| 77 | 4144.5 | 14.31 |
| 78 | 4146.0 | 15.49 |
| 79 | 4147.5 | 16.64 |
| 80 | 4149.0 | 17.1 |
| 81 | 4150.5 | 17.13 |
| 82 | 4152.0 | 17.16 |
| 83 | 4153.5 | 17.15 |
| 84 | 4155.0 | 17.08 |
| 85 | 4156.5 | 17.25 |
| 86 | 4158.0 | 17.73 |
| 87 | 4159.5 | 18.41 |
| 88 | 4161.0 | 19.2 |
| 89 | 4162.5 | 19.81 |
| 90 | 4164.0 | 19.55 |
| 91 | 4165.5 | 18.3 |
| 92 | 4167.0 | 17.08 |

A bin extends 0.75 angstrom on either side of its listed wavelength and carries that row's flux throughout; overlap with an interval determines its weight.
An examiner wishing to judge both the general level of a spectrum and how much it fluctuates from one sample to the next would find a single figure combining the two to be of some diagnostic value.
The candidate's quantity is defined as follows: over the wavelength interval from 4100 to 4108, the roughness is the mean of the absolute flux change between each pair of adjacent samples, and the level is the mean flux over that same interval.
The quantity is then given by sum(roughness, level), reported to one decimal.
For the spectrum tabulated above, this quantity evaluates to 17.1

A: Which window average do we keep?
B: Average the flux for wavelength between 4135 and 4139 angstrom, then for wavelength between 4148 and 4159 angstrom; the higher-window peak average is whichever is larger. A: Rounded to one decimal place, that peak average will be 17.2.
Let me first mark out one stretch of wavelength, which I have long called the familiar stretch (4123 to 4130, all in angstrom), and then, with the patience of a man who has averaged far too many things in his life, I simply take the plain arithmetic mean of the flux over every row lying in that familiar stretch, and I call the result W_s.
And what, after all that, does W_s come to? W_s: 17.4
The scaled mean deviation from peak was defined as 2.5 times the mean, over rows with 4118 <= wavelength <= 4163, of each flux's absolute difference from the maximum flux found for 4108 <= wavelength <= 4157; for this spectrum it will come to 6.3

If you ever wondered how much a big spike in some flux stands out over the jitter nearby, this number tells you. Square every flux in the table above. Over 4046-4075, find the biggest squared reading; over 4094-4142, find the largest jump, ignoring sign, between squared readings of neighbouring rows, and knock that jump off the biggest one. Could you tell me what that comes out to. 378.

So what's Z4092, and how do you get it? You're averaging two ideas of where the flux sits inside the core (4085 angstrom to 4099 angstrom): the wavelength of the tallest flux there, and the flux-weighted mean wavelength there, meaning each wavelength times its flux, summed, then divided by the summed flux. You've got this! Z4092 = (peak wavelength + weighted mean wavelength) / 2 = 4091.9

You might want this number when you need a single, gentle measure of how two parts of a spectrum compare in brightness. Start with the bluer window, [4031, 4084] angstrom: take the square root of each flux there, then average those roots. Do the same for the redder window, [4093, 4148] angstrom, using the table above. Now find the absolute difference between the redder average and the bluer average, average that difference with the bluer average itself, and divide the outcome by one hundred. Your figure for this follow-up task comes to 0.0205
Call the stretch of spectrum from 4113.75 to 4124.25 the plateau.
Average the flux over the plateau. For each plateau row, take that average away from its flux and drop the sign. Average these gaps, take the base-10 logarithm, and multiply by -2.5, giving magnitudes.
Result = 1.5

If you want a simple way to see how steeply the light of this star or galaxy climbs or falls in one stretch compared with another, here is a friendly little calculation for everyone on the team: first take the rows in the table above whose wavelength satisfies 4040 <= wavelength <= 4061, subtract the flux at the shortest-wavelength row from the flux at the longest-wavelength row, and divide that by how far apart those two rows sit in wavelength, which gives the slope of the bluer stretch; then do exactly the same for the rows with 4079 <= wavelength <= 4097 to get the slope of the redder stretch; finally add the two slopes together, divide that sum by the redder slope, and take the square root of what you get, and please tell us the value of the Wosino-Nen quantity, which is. 1.1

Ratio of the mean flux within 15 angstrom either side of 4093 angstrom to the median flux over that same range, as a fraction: 0.99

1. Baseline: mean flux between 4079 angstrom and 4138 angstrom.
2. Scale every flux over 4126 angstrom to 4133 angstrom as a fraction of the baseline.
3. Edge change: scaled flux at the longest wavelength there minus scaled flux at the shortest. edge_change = -0.11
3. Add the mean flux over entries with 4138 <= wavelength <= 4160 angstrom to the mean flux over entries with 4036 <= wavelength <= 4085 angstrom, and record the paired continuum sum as 32.8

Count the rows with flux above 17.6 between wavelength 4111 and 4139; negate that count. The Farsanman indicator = -10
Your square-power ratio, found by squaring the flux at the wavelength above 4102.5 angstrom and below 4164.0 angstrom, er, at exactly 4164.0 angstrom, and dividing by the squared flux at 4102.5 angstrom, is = 1.6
